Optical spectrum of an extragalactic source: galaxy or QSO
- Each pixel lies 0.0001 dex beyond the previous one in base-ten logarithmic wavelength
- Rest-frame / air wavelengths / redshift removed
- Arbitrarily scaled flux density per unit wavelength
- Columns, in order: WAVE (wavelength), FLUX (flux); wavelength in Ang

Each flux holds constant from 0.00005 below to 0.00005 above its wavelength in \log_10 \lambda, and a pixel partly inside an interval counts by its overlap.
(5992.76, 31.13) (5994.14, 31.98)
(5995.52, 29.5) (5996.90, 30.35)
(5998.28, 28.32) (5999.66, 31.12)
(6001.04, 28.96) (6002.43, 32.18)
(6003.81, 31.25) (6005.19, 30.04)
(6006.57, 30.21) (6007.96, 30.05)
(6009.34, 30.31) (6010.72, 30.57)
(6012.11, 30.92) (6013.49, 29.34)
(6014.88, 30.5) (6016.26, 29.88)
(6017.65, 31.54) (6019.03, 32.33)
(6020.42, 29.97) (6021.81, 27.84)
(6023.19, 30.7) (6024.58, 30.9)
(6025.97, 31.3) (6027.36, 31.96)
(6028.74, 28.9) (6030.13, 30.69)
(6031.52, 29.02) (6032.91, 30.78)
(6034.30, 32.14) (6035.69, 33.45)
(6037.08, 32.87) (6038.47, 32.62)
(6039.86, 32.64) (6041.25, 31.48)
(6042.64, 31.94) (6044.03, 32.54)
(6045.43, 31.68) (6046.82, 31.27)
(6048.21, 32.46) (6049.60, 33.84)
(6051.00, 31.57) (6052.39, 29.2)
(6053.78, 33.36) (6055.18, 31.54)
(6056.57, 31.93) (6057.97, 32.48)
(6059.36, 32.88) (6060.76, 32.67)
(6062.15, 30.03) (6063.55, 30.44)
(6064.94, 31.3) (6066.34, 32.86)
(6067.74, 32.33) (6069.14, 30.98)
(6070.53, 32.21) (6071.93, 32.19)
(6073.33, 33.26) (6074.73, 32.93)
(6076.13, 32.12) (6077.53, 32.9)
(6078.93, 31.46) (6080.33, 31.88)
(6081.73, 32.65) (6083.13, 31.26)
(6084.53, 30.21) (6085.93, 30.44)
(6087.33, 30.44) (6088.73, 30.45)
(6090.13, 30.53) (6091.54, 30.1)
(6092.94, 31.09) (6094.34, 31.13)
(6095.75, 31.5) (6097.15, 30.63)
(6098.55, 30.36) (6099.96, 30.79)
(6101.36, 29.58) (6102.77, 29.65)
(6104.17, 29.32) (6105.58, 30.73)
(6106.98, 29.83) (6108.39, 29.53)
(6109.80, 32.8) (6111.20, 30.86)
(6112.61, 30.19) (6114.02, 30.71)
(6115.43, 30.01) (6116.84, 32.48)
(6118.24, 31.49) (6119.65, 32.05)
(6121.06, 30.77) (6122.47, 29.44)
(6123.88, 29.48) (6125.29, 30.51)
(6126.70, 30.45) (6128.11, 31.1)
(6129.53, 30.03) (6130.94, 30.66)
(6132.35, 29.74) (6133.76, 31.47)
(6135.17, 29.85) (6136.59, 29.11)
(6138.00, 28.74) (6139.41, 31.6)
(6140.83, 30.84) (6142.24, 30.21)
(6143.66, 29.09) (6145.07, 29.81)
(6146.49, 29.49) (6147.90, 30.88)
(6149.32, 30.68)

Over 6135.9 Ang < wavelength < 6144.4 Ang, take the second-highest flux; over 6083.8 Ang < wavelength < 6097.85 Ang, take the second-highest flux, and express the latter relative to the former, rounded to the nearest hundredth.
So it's 1.01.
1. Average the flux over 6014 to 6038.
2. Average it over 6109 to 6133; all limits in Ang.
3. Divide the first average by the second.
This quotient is 1.00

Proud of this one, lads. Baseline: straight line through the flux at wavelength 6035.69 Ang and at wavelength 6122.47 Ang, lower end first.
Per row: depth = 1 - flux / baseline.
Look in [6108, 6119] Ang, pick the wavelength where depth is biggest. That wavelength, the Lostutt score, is 6108.39 Ang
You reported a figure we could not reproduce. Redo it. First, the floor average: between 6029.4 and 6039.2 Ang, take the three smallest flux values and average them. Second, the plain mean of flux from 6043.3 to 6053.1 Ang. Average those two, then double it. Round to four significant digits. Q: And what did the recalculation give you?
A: 61.96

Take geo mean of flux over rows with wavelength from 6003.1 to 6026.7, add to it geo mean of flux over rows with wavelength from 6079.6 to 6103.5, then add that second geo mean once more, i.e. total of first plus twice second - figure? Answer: 91.9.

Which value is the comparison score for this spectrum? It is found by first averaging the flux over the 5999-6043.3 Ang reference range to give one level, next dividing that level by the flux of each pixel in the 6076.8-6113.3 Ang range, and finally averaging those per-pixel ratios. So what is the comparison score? 1.00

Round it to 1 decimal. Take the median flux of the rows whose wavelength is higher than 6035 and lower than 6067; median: 32.5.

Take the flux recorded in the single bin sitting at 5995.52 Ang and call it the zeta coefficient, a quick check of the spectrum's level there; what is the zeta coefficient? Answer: 29.5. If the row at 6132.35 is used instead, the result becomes 29.74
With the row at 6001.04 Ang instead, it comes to 28.96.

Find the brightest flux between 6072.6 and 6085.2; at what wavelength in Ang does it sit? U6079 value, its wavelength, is 6073.33 Ang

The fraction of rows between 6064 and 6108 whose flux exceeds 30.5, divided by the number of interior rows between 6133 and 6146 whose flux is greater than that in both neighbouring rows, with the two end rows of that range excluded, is 0.68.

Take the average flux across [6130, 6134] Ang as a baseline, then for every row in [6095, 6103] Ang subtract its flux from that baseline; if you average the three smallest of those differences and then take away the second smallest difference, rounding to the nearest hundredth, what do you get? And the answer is -0.18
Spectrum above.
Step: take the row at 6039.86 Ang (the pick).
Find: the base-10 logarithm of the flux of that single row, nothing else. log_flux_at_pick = 1.51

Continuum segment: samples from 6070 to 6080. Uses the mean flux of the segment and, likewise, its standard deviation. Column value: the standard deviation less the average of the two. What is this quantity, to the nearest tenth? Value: -15.9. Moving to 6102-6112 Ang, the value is -14.6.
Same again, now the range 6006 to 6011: -15.0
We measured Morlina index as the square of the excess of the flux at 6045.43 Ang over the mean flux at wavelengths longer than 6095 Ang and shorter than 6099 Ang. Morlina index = 0.7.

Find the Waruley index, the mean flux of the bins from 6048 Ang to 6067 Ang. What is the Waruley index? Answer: 31.9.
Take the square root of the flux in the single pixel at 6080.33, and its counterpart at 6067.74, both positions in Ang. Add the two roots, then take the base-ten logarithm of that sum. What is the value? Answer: 1.054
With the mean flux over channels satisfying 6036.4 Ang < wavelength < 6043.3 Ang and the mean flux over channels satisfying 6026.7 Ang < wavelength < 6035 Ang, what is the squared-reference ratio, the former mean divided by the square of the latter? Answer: 0.0345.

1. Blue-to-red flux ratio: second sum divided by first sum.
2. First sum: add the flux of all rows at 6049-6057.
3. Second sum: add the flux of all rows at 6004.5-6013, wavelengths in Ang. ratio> 0.95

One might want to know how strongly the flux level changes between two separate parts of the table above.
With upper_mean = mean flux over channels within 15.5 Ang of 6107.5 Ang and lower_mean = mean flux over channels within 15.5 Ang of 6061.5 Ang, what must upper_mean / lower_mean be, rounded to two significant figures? 0.96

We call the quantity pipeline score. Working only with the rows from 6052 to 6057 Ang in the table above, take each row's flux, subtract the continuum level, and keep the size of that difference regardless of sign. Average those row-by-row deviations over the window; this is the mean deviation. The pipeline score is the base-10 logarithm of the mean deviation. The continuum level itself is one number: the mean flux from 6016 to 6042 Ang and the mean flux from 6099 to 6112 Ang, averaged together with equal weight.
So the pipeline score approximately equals 0.19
